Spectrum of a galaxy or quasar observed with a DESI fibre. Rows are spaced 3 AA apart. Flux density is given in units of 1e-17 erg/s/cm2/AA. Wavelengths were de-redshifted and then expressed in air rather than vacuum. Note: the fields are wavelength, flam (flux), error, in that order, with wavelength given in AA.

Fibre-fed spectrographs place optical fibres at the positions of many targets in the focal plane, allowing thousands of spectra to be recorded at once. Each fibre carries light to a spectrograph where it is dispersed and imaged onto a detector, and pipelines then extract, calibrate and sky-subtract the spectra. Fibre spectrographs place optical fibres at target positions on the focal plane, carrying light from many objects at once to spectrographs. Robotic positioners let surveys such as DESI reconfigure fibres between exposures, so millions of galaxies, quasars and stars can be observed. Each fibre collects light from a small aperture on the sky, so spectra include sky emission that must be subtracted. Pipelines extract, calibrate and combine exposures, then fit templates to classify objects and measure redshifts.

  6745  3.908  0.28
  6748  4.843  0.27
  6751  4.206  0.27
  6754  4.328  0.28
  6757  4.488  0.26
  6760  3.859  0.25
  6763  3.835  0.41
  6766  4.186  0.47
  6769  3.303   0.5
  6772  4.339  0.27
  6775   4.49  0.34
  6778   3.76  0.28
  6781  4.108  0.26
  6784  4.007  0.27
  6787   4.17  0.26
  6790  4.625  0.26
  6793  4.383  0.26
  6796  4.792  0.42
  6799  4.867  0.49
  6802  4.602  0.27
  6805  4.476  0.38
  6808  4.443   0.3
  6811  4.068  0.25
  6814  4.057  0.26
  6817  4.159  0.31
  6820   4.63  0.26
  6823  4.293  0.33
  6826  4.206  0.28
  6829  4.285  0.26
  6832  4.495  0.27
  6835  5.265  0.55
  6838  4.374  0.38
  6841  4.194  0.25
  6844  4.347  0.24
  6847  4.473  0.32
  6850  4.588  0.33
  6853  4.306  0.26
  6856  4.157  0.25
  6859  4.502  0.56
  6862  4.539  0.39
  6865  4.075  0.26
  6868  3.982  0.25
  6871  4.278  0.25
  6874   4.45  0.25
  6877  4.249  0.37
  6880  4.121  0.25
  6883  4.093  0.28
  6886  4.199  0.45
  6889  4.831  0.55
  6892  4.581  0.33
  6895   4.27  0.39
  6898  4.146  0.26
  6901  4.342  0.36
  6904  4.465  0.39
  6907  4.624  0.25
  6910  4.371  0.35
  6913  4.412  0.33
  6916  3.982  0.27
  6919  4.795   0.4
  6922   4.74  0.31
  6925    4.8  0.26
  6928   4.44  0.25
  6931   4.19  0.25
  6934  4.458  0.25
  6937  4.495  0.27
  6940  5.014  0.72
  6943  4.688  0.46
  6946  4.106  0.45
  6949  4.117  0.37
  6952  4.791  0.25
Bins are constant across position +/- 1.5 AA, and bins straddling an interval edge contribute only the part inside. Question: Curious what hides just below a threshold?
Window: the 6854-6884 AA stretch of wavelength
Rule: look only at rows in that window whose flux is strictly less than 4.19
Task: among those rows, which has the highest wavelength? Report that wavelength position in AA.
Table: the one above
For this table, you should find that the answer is 6883 AA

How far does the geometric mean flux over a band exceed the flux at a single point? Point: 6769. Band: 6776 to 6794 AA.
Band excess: 0.9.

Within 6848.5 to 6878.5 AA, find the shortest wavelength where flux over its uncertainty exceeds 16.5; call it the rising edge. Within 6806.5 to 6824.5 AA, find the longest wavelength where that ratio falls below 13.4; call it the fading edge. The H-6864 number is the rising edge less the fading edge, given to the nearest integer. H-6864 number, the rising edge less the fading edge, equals 30 AA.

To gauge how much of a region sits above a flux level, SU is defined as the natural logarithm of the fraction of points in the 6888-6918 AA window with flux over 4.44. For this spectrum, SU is -0.92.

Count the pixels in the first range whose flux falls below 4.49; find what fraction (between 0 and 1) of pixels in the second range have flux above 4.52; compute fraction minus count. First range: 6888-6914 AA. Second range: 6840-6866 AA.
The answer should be -5.8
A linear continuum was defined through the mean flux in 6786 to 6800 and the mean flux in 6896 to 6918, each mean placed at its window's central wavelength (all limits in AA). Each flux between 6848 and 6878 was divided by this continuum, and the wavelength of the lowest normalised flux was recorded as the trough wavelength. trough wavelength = 6868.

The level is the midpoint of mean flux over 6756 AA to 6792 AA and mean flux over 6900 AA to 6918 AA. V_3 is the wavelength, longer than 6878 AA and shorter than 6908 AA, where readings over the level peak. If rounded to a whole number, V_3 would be 6889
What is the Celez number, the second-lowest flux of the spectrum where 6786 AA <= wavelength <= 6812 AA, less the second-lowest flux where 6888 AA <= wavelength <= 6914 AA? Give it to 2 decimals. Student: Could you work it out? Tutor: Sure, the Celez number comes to -0.10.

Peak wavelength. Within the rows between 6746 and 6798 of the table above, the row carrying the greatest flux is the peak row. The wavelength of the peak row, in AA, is 6748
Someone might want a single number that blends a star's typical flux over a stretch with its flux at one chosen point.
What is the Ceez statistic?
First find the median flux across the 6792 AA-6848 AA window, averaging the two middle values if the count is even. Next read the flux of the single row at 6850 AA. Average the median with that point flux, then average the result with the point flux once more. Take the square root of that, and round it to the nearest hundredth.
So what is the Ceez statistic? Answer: 2.13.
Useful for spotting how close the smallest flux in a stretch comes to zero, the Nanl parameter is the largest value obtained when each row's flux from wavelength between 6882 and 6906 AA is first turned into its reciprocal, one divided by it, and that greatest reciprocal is 0.244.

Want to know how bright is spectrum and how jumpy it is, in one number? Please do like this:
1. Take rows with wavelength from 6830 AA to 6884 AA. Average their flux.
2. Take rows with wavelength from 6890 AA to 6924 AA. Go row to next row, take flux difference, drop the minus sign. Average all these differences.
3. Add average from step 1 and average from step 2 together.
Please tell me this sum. 4.61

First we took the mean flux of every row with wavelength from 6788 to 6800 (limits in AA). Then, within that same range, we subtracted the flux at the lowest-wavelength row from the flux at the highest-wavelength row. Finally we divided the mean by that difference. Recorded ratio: 19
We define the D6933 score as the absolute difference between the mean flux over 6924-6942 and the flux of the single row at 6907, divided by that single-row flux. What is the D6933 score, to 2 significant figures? 0.013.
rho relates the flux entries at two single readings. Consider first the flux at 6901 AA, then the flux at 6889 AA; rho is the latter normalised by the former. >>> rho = 1.11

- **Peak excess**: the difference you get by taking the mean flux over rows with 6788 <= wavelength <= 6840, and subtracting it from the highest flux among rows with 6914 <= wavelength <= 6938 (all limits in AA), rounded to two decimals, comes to 0.33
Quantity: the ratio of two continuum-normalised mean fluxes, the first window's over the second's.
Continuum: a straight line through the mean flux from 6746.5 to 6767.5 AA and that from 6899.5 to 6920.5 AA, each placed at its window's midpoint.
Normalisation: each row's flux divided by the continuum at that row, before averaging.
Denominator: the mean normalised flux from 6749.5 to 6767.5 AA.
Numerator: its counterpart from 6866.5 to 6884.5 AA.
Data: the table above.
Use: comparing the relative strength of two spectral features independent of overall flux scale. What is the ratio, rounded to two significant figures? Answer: 0.98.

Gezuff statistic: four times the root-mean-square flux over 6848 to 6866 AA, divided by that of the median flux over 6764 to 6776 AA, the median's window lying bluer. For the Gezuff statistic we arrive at 4.10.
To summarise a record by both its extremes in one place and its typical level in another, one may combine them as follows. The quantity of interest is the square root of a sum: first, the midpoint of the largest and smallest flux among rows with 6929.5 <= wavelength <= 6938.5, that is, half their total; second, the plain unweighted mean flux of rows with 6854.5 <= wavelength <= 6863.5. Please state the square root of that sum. 2.96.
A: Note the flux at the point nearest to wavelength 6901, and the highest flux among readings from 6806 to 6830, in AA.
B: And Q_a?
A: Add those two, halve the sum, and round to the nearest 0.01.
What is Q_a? 4.49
